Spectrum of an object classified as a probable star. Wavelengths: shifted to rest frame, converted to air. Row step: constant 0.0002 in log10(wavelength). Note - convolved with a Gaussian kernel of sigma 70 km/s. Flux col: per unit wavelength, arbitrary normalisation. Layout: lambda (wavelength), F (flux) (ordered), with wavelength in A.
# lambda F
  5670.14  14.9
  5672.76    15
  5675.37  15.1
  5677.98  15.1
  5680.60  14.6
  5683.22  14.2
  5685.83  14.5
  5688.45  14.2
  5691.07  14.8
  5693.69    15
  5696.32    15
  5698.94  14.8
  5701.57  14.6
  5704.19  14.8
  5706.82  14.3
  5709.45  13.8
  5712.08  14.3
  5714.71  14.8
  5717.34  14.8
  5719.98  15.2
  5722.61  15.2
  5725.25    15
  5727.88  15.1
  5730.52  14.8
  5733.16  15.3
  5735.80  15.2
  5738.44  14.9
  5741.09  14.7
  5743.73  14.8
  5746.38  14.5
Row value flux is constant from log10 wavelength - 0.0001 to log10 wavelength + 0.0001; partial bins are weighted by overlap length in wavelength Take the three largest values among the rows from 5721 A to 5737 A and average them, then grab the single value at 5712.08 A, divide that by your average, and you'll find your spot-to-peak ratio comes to 0.939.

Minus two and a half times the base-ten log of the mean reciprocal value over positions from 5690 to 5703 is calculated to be 2.93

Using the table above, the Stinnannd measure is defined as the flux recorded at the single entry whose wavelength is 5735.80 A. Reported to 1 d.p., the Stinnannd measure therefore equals 15.2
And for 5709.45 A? 13.8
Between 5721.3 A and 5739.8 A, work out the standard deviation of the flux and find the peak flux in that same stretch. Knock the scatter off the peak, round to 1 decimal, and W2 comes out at 15.1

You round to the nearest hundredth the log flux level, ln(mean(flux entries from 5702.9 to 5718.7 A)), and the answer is 2.67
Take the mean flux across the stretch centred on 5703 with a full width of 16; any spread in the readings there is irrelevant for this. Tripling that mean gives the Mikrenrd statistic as 43.6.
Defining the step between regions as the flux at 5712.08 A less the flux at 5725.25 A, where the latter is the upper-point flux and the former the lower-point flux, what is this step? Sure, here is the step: -0.7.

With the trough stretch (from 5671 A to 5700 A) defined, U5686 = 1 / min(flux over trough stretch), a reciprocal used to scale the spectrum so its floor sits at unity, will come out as 0.0704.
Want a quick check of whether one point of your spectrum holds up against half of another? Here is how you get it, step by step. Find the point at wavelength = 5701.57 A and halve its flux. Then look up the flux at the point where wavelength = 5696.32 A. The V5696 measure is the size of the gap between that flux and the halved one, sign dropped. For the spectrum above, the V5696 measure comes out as 7.7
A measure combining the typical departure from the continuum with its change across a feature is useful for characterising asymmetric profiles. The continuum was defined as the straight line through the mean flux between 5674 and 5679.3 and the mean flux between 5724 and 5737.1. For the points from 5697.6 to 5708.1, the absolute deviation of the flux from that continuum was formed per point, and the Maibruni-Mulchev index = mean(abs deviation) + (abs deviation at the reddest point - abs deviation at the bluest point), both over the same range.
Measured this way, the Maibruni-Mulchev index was 1.0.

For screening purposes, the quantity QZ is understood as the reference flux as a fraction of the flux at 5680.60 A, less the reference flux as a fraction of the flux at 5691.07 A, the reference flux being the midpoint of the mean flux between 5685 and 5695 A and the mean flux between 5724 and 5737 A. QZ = 0.014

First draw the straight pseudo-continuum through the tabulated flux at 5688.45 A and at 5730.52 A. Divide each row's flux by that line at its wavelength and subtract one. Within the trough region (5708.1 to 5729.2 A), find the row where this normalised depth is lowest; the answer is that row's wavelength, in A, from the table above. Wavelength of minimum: 5709.45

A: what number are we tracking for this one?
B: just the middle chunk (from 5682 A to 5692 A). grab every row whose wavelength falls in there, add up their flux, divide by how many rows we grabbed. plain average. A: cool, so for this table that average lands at 14.4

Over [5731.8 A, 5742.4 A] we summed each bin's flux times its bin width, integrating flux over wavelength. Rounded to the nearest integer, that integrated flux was 159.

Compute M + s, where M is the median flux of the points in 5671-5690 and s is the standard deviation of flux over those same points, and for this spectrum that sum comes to 15.0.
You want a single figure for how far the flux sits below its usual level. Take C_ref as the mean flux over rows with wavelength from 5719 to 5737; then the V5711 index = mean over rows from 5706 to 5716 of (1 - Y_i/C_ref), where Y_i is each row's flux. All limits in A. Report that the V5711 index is 0.054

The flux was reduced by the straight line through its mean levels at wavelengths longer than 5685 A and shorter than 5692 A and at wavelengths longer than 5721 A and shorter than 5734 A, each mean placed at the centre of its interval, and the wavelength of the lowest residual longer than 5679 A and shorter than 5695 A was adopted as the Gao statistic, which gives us 5688.45 A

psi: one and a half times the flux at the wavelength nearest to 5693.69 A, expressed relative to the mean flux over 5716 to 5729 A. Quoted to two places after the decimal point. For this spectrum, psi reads 1.49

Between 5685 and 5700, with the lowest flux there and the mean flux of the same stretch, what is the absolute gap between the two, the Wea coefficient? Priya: 0.52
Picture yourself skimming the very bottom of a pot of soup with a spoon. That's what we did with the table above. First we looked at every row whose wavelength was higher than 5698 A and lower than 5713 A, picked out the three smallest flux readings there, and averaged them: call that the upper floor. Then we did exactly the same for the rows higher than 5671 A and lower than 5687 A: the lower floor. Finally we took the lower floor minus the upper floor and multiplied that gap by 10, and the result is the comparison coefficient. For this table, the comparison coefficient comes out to 3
